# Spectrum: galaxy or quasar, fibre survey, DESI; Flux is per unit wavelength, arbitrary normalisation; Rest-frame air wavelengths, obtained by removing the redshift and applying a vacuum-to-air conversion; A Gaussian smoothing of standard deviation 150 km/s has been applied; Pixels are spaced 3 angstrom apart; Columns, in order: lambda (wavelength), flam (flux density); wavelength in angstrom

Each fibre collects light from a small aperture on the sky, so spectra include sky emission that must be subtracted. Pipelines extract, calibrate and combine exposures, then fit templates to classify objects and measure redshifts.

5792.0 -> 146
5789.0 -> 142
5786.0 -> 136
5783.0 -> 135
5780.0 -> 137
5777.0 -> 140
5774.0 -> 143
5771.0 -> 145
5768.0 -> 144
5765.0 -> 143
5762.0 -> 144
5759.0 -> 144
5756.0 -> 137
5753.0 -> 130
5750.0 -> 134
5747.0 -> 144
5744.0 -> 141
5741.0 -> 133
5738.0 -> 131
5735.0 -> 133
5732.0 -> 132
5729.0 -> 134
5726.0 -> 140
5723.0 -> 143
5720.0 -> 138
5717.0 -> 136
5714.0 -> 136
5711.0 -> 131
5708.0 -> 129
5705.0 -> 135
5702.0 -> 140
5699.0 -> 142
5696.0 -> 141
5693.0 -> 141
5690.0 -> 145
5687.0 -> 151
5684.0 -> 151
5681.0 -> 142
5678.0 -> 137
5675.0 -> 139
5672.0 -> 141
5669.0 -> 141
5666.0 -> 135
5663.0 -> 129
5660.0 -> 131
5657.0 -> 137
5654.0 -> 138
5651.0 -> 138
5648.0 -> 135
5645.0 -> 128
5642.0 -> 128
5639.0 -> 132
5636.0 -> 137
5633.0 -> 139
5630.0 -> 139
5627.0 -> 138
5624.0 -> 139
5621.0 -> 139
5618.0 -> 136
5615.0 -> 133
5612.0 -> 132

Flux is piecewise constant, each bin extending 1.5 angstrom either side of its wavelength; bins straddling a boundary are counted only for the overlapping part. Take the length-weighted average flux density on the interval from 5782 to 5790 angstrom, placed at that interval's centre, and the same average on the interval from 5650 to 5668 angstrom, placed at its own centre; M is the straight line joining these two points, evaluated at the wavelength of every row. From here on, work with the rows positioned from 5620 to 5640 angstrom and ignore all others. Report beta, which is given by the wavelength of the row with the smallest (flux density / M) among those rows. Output 5639.0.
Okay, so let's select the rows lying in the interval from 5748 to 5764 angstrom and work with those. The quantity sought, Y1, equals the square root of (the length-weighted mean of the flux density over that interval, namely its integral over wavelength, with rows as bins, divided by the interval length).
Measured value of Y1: 11.8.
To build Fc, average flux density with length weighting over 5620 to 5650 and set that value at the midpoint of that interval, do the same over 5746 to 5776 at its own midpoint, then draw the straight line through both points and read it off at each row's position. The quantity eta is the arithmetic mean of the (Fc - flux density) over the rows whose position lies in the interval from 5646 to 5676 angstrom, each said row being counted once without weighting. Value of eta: 0.1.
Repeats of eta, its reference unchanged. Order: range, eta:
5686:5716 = -0.9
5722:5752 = 3.2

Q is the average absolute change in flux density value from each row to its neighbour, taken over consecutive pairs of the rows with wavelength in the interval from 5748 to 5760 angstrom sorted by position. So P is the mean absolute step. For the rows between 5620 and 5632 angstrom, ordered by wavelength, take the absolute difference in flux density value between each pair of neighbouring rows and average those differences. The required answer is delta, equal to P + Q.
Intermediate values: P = 0.7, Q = 6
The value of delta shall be 6.7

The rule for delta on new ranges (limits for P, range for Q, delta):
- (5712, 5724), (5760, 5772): 3.3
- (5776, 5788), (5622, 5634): 2.7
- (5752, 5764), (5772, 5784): 7.3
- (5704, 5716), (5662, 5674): 8.3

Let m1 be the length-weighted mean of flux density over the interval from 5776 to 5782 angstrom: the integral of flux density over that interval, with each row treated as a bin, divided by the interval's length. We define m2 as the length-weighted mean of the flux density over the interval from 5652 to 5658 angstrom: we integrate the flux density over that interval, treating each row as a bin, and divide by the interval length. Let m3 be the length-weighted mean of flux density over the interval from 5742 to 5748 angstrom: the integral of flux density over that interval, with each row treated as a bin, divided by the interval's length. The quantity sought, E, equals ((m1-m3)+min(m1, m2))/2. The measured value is 67.0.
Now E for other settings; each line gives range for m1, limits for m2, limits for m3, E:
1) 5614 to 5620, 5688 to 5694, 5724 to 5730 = 66.1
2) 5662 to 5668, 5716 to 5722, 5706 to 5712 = 67.8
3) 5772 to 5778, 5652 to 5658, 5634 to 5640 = 72.2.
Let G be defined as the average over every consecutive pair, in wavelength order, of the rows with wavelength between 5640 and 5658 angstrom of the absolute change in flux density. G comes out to 2.2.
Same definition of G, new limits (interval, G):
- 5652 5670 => 4.2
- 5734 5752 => 5.0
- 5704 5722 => 3.0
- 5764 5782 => 2.0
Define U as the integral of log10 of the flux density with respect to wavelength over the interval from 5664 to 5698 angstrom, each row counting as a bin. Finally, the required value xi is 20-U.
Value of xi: -53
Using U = 73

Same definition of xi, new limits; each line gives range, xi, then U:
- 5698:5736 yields -61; 81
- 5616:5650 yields -52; 72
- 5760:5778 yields -19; 39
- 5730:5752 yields -27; 47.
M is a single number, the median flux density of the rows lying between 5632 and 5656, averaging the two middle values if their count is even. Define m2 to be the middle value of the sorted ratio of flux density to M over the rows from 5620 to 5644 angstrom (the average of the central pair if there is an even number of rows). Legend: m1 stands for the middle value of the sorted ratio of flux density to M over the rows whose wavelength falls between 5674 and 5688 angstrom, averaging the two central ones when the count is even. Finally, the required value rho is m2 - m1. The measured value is -0.03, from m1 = 1.04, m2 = 1.02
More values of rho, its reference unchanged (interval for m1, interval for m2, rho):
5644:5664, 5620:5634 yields 0.03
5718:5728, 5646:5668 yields -0.04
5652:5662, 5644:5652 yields -0.01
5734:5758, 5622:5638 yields 0.04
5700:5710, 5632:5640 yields 0.01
